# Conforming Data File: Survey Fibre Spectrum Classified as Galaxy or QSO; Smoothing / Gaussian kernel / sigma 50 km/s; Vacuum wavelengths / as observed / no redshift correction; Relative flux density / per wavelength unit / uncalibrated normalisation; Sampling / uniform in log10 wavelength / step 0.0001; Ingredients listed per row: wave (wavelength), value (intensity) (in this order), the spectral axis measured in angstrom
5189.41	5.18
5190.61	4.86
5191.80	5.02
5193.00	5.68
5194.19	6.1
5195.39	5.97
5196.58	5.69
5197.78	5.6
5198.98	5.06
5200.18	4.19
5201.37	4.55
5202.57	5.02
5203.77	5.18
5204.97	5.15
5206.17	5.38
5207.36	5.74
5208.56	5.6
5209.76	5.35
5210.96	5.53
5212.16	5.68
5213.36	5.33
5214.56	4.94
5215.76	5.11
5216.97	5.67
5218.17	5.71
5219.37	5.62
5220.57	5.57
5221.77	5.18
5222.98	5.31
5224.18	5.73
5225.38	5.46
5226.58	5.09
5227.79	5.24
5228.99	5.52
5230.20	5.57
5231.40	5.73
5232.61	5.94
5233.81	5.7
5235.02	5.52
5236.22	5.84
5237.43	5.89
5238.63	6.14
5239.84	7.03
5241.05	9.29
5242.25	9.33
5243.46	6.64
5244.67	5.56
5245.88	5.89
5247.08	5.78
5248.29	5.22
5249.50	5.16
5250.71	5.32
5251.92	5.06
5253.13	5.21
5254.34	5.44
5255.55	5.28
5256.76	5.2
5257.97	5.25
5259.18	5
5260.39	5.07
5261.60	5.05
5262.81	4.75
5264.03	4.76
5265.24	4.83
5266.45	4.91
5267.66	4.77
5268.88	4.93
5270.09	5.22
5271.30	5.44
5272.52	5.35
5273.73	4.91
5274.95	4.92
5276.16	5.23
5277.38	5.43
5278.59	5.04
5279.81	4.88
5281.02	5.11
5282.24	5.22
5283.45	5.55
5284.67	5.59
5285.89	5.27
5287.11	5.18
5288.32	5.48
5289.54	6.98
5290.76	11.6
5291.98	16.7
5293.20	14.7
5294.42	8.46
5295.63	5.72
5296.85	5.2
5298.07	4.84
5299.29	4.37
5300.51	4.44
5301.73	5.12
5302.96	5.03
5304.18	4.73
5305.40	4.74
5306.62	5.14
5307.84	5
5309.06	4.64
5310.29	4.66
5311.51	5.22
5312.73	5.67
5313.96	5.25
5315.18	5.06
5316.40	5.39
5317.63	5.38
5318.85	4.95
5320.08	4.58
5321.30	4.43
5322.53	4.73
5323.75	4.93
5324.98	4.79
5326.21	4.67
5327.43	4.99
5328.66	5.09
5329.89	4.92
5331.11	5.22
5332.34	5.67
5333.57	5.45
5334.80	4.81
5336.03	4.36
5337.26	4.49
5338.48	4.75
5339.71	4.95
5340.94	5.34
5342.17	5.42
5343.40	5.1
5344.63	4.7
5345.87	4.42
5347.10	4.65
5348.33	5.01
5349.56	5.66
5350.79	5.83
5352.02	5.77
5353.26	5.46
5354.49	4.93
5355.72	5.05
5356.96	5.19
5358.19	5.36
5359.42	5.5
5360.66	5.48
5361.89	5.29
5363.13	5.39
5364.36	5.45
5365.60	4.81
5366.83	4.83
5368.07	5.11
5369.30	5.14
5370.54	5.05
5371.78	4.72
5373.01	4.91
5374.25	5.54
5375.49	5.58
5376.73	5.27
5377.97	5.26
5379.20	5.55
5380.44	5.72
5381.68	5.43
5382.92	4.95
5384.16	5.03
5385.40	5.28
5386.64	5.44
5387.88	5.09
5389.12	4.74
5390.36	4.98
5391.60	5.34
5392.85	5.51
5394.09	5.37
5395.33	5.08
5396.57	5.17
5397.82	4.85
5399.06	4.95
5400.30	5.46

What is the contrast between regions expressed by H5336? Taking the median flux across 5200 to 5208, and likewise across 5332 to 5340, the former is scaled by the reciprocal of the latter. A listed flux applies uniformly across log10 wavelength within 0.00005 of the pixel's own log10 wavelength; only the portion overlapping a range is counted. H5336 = 1.07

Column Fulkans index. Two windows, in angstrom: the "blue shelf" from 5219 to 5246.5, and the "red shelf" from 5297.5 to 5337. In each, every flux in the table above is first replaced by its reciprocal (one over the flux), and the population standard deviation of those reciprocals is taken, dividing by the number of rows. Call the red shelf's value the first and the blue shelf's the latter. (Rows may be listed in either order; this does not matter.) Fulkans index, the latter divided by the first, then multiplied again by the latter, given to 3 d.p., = 0.037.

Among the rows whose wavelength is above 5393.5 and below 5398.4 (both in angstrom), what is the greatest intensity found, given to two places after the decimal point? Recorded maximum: 5.37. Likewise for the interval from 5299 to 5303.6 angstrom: 5.12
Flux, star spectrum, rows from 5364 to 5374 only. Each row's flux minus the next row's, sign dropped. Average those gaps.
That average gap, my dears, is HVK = 0.23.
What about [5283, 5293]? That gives 1.71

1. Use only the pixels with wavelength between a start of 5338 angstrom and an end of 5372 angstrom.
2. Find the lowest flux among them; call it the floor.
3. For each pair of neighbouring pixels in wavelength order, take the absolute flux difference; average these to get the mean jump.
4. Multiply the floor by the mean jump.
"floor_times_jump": 1.03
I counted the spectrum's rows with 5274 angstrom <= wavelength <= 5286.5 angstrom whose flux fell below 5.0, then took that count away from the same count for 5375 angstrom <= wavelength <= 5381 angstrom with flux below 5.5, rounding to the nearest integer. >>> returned 0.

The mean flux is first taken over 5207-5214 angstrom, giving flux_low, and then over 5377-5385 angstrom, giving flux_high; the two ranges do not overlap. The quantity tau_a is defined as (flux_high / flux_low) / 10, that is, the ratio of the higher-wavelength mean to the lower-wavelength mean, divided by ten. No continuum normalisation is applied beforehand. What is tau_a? 0.096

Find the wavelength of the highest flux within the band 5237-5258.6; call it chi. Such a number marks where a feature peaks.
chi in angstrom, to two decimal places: 5242.25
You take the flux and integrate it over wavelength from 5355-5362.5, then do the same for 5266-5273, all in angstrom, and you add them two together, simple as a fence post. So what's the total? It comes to 76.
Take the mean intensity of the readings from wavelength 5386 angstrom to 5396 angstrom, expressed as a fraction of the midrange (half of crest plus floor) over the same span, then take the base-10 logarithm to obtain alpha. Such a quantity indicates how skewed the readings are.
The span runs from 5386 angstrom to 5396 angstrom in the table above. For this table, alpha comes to 0.006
